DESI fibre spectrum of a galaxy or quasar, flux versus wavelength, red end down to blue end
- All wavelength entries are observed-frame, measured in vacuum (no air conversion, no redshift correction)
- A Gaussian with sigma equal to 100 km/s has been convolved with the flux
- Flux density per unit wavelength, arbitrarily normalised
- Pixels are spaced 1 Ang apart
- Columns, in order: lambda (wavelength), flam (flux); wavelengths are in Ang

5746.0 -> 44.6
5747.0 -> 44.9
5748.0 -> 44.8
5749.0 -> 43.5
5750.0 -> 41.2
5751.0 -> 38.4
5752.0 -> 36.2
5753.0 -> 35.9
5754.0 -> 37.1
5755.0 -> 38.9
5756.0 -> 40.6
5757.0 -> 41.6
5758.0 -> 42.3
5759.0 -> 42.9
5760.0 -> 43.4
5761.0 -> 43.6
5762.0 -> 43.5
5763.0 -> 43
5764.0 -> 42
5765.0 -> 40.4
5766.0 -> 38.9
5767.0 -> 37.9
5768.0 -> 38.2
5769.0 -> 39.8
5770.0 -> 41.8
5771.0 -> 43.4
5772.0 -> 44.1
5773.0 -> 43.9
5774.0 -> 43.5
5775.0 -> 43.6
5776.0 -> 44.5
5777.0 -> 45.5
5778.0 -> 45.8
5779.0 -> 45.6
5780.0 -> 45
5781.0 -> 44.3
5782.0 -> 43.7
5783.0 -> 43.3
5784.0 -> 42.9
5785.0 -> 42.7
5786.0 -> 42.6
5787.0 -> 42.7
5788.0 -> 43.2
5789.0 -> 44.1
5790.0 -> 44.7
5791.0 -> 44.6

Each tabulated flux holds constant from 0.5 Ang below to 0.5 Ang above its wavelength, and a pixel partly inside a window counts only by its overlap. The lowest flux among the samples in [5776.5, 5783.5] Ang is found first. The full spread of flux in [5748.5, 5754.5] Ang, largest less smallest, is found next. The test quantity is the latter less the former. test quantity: -35.7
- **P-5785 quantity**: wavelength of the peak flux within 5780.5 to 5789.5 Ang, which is 5781.0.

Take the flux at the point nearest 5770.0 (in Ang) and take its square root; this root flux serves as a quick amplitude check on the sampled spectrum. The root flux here 6.47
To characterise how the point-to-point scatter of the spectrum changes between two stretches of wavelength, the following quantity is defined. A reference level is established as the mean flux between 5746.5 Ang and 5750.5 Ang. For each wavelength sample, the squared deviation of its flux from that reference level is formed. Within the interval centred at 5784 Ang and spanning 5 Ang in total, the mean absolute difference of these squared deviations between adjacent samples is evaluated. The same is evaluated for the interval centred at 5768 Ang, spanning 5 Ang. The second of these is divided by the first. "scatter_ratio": 40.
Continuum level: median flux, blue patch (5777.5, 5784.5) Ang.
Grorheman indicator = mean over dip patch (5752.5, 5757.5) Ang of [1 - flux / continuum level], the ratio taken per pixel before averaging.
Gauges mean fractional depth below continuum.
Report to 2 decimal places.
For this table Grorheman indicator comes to 0.12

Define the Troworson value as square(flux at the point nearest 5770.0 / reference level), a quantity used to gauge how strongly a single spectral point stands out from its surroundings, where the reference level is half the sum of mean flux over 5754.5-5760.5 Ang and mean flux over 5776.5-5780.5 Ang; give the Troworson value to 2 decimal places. 0.92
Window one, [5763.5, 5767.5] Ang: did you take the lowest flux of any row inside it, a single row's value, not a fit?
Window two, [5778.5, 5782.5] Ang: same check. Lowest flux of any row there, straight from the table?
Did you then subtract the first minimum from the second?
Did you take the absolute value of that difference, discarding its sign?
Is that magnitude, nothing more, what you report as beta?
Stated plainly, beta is 5.8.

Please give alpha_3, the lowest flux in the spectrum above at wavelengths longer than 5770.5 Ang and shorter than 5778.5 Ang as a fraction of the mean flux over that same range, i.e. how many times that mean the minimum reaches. 0.980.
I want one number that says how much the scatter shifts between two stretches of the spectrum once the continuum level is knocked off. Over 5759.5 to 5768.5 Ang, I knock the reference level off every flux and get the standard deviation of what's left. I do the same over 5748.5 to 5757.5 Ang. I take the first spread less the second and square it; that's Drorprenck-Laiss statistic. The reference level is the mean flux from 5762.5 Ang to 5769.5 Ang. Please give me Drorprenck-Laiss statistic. 0.1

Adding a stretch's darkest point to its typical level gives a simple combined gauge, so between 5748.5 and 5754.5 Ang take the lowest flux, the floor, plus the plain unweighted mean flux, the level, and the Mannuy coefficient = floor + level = 75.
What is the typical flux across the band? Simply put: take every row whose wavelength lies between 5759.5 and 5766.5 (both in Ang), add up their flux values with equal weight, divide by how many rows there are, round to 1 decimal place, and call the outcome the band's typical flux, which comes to 42.1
